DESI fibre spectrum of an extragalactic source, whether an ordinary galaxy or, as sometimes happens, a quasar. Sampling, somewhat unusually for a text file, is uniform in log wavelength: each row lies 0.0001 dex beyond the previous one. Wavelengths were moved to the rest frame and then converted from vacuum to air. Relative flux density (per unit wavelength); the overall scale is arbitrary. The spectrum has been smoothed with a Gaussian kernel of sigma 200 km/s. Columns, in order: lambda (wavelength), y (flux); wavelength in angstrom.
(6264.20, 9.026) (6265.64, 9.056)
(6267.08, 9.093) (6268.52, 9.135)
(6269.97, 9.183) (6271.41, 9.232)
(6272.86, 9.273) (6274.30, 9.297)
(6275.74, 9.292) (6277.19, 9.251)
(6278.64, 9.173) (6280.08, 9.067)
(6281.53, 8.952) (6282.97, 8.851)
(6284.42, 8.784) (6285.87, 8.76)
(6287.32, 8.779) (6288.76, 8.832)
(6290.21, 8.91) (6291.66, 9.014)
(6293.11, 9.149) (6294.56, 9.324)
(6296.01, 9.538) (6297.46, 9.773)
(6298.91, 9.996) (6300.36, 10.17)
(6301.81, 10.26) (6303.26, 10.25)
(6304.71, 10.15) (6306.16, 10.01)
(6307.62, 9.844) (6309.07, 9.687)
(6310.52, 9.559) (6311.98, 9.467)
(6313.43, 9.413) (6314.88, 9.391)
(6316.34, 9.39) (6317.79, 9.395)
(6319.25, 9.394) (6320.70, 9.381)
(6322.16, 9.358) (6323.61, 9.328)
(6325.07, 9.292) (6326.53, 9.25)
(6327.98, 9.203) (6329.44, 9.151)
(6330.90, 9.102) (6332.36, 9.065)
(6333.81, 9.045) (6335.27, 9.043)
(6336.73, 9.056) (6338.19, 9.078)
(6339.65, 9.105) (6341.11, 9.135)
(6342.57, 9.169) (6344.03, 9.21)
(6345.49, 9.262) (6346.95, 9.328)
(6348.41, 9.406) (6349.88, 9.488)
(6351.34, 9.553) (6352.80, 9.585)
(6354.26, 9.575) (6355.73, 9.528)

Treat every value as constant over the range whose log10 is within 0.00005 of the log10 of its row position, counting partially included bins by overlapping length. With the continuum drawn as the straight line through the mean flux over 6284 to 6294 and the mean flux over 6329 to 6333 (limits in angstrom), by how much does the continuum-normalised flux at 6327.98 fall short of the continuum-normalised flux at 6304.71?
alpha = 0.12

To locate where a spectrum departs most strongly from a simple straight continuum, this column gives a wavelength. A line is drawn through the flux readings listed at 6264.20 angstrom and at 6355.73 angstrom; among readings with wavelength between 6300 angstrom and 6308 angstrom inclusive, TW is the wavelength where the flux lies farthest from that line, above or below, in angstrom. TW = 6301.81 angstrom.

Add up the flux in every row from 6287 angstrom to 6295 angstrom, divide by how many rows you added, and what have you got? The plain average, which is 9.00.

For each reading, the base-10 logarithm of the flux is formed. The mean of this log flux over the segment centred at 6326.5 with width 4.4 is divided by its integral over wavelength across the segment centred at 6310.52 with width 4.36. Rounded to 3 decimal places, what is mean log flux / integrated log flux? 0.226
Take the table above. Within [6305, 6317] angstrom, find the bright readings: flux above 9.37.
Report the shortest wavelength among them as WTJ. 6306.16 angstrom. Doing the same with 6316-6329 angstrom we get 6316.34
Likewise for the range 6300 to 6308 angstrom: 6300.36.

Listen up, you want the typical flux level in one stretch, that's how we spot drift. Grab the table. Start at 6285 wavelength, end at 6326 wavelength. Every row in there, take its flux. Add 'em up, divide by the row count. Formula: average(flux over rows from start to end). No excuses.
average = 9.5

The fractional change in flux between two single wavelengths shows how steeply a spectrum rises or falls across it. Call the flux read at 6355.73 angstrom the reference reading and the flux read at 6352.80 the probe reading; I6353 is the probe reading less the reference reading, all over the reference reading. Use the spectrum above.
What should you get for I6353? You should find 0.01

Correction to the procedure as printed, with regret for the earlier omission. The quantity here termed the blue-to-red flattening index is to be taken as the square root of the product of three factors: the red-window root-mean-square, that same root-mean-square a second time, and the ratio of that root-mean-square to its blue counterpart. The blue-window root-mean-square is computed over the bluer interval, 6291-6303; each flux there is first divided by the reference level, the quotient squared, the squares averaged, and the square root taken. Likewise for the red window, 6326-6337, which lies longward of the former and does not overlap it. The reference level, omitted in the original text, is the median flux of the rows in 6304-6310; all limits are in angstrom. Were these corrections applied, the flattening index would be 0.89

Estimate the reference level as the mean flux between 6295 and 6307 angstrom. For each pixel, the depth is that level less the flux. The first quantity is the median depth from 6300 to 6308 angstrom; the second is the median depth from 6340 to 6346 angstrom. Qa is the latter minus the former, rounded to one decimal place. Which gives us 1.0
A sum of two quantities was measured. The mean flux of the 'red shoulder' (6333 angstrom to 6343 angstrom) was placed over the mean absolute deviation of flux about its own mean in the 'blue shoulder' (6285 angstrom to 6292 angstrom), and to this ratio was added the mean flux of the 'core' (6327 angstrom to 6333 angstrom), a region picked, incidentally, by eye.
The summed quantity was 119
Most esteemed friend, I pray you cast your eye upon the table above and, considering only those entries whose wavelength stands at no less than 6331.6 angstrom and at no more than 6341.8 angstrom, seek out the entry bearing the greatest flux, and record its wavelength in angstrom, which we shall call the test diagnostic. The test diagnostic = 6341.11 angstrom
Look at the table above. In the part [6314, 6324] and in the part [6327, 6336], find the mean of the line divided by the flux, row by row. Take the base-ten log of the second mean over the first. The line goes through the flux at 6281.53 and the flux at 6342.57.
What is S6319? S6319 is 0.0151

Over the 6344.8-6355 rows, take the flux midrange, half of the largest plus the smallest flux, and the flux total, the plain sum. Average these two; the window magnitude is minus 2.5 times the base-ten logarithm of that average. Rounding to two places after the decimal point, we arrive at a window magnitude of -3.94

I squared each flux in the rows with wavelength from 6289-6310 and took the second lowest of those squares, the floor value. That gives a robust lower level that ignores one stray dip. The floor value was 81.3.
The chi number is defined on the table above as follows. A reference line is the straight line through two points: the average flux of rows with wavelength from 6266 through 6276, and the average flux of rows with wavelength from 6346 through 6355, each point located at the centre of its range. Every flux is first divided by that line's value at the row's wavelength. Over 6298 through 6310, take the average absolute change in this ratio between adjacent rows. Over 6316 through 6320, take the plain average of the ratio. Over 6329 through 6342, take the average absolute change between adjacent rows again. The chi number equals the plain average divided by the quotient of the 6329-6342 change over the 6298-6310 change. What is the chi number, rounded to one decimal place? 4.9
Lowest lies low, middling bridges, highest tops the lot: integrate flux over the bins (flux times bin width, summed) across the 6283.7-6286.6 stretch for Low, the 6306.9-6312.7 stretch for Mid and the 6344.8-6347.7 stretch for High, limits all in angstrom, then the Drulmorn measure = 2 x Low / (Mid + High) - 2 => -1.4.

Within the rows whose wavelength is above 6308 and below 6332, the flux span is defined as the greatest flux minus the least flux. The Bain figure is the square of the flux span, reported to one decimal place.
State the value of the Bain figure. 0.3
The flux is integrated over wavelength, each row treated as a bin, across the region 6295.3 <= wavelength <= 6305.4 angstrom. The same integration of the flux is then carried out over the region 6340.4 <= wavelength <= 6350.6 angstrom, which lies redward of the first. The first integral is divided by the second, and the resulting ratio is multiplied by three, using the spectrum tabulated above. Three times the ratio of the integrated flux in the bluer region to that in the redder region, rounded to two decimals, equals 3.21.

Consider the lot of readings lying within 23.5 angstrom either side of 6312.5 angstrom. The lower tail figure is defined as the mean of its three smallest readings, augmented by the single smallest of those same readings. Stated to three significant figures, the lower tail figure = 17.9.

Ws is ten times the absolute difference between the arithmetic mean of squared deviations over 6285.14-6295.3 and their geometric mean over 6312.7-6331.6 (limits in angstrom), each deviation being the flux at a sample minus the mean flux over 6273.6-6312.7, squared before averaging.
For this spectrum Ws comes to 2.3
